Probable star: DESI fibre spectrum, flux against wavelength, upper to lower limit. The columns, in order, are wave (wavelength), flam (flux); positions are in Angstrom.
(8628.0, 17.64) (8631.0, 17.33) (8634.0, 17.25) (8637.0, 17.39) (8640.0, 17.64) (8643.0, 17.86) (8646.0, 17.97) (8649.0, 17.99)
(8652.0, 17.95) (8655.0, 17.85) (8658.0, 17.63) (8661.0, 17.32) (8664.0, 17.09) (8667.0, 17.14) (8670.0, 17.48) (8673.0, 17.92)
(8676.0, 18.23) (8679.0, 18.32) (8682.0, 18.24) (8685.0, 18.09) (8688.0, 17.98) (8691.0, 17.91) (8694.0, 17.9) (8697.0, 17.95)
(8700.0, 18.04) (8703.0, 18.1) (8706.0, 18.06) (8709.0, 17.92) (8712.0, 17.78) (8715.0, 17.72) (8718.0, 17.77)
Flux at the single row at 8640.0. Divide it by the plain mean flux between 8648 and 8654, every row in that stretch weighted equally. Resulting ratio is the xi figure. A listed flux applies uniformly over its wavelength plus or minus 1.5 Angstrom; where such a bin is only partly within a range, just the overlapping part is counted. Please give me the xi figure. 0.98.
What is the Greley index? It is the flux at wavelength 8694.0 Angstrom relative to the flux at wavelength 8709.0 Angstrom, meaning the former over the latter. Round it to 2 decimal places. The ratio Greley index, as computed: 1.00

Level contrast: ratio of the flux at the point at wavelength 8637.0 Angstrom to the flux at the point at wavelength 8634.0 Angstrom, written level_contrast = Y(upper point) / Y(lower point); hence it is 1.01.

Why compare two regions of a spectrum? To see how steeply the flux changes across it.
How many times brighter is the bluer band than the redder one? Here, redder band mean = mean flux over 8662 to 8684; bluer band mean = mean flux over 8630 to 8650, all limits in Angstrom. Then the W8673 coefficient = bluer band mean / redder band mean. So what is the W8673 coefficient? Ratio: 0.992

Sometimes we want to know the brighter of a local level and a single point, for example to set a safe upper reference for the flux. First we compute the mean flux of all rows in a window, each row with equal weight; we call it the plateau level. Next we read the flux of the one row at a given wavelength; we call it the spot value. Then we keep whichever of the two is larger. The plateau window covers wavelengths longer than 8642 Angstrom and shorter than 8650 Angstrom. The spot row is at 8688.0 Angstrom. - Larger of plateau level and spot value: 18.0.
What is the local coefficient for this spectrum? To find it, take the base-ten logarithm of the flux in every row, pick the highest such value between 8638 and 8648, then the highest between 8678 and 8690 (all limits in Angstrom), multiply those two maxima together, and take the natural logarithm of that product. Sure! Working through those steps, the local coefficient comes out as 0.4602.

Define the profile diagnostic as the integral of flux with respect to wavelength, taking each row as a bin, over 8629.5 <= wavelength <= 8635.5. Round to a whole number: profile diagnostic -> 104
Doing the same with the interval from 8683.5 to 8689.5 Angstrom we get 108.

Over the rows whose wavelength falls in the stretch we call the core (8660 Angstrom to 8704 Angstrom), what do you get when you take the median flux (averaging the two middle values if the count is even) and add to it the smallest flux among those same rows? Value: 35.0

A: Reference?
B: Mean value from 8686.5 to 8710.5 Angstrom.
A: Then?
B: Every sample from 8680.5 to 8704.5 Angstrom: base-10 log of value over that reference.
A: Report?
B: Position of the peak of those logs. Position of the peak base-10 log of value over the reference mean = 8682.0 Angstrom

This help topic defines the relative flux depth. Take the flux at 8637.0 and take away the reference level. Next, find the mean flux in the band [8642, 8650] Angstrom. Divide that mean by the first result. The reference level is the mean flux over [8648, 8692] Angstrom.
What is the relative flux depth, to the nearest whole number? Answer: -43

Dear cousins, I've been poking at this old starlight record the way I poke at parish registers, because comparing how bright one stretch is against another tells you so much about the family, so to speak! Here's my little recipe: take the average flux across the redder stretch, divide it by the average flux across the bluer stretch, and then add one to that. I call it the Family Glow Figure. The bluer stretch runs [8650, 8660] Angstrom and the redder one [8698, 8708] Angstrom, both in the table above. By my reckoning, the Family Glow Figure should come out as 2.01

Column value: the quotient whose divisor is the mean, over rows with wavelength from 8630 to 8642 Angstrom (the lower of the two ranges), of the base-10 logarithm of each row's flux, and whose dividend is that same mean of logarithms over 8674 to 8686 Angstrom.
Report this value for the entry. 1.02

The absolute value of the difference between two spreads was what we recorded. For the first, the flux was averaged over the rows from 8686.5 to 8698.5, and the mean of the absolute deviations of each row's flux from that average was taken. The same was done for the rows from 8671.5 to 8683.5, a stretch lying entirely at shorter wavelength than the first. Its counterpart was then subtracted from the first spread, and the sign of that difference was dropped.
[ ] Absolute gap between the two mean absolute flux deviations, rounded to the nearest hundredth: 0.10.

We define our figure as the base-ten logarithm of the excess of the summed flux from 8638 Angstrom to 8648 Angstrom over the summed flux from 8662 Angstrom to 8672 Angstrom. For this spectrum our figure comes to 0.25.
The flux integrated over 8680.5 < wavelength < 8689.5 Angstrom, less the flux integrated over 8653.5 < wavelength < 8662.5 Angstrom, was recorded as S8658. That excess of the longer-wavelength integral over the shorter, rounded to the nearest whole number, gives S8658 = 5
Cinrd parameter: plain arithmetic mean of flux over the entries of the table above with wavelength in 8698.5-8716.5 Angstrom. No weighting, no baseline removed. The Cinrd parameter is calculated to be 17.94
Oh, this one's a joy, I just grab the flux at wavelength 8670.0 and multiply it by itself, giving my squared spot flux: 306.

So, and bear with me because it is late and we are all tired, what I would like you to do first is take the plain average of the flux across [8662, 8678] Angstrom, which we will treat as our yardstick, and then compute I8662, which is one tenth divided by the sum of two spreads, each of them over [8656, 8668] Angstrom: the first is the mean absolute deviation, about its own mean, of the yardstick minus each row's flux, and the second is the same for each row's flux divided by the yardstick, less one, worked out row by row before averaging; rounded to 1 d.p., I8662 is 0.5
